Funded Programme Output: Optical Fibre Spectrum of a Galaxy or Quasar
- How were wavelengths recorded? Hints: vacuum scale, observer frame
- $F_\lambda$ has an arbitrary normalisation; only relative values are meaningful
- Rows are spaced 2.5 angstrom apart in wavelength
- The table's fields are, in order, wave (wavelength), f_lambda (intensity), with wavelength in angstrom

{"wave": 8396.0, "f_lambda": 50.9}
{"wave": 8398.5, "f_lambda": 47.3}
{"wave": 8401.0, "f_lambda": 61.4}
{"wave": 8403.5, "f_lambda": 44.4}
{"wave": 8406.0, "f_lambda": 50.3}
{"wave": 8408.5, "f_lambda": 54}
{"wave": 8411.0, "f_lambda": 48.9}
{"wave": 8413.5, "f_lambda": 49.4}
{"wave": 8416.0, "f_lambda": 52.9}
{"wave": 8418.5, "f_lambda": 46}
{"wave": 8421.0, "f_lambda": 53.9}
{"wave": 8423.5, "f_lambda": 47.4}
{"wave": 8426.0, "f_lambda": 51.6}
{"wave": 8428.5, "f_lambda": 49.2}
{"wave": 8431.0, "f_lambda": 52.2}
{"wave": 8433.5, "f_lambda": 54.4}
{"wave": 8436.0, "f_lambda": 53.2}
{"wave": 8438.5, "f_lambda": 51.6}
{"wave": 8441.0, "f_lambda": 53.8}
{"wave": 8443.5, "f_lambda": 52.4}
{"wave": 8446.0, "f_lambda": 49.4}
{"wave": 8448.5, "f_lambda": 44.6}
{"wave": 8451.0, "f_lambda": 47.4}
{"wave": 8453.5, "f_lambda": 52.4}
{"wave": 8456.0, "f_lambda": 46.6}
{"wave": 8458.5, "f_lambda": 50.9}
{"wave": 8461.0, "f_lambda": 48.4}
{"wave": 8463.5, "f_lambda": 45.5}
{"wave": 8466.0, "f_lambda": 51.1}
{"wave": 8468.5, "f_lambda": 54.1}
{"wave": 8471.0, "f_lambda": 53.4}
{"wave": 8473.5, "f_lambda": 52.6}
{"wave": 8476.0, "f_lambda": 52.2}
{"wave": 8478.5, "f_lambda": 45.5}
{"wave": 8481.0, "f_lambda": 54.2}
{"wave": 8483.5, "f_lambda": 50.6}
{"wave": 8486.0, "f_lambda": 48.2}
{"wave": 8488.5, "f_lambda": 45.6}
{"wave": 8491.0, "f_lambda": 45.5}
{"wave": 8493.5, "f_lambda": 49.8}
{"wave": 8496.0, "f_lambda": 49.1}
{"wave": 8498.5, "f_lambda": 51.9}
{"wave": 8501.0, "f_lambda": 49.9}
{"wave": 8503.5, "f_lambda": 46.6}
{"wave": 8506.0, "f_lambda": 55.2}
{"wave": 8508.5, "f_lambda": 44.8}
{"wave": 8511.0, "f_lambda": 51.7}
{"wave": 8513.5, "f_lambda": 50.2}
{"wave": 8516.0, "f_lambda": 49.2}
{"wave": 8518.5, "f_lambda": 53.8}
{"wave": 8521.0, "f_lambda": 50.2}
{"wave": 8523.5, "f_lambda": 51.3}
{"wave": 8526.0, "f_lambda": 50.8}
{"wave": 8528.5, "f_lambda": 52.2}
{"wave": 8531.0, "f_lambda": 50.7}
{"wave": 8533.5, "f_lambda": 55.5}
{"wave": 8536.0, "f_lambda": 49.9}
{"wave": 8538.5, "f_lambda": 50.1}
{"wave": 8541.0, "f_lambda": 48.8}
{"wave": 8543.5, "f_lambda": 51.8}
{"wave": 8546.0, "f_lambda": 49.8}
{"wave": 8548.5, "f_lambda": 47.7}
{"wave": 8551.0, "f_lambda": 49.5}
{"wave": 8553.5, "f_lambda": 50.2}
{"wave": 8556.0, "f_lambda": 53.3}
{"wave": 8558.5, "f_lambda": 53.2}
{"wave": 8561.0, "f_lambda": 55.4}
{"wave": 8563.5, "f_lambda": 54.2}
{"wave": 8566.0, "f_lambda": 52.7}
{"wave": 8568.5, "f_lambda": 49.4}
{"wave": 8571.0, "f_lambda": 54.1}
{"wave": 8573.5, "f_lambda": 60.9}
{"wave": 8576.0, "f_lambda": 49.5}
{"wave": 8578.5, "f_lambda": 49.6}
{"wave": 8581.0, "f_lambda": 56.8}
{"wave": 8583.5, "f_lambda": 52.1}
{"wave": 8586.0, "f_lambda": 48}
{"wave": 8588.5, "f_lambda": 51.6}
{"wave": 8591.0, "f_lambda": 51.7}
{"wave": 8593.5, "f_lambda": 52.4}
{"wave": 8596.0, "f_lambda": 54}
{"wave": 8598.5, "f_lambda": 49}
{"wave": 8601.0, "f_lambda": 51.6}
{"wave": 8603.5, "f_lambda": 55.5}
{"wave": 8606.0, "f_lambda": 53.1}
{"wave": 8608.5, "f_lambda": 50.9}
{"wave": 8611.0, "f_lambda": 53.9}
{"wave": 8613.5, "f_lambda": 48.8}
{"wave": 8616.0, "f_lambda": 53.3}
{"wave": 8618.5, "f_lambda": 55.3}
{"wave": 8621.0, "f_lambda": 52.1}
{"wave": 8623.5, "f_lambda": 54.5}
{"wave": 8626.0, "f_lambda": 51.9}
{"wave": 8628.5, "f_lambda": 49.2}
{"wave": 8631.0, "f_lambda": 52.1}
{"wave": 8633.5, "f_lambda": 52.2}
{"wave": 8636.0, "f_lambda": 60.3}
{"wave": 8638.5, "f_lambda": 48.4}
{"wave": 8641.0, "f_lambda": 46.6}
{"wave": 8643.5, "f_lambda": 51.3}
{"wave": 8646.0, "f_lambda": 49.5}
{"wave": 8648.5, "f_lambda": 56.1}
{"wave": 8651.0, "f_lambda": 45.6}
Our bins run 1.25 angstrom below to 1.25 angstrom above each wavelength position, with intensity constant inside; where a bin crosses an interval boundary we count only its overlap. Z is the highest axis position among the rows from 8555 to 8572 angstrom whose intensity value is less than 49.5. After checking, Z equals 8568.5 angstrom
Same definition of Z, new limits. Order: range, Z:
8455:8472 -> 8463.5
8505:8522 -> 8516.0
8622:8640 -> 8638.5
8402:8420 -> 8418.5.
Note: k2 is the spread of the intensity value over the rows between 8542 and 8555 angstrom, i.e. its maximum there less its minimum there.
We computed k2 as 4.1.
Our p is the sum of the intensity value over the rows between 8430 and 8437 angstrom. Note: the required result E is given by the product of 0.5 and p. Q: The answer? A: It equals 79.9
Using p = 160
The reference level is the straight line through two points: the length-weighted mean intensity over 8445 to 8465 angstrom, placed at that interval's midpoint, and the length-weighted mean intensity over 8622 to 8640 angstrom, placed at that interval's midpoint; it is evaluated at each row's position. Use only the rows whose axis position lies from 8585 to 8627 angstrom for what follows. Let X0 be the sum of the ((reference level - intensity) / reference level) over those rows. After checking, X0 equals -0.1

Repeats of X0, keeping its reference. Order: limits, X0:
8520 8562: -0.3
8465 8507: -0.5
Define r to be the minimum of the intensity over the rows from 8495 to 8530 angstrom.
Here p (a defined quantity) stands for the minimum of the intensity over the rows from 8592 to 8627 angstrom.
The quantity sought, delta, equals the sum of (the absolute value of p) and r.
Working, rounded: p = 48.8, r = 44.8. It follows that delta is 93.6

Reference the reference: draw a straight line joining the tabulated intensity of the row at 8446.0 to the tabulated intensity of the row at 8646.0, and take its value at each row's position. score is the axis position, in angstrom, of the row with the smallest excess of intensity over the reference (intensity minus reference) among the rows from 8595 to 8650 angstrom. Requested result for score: 8641.0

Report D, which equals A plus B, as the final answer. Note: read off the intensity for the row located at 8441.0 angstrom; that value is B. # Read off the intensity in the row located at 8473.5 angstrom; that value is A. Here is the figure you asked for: 106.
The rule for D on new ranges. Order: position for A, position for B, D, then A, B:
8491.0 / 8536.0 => 95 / 45.5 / 49.9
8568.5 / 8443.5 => 102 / 49.4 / 52.4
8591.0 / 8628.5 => 101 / 51.7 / 49.2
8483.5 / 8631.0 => 103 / 50.6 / 52.1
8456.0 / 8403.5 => 91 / 46.6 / 44.4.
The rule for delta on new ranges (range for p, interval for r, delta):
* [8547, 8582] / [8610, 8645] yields 94.3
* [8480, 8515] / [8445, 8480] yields 89.4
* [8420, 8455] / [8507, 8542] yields 89.4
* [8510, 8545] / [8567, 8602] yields 96.8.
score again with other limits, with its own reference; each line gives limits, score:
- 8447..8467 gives 8448.5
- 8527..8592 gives 8548.5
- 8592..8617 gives 8613.5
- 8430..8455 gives 8448.5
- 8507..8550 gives 8508.5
